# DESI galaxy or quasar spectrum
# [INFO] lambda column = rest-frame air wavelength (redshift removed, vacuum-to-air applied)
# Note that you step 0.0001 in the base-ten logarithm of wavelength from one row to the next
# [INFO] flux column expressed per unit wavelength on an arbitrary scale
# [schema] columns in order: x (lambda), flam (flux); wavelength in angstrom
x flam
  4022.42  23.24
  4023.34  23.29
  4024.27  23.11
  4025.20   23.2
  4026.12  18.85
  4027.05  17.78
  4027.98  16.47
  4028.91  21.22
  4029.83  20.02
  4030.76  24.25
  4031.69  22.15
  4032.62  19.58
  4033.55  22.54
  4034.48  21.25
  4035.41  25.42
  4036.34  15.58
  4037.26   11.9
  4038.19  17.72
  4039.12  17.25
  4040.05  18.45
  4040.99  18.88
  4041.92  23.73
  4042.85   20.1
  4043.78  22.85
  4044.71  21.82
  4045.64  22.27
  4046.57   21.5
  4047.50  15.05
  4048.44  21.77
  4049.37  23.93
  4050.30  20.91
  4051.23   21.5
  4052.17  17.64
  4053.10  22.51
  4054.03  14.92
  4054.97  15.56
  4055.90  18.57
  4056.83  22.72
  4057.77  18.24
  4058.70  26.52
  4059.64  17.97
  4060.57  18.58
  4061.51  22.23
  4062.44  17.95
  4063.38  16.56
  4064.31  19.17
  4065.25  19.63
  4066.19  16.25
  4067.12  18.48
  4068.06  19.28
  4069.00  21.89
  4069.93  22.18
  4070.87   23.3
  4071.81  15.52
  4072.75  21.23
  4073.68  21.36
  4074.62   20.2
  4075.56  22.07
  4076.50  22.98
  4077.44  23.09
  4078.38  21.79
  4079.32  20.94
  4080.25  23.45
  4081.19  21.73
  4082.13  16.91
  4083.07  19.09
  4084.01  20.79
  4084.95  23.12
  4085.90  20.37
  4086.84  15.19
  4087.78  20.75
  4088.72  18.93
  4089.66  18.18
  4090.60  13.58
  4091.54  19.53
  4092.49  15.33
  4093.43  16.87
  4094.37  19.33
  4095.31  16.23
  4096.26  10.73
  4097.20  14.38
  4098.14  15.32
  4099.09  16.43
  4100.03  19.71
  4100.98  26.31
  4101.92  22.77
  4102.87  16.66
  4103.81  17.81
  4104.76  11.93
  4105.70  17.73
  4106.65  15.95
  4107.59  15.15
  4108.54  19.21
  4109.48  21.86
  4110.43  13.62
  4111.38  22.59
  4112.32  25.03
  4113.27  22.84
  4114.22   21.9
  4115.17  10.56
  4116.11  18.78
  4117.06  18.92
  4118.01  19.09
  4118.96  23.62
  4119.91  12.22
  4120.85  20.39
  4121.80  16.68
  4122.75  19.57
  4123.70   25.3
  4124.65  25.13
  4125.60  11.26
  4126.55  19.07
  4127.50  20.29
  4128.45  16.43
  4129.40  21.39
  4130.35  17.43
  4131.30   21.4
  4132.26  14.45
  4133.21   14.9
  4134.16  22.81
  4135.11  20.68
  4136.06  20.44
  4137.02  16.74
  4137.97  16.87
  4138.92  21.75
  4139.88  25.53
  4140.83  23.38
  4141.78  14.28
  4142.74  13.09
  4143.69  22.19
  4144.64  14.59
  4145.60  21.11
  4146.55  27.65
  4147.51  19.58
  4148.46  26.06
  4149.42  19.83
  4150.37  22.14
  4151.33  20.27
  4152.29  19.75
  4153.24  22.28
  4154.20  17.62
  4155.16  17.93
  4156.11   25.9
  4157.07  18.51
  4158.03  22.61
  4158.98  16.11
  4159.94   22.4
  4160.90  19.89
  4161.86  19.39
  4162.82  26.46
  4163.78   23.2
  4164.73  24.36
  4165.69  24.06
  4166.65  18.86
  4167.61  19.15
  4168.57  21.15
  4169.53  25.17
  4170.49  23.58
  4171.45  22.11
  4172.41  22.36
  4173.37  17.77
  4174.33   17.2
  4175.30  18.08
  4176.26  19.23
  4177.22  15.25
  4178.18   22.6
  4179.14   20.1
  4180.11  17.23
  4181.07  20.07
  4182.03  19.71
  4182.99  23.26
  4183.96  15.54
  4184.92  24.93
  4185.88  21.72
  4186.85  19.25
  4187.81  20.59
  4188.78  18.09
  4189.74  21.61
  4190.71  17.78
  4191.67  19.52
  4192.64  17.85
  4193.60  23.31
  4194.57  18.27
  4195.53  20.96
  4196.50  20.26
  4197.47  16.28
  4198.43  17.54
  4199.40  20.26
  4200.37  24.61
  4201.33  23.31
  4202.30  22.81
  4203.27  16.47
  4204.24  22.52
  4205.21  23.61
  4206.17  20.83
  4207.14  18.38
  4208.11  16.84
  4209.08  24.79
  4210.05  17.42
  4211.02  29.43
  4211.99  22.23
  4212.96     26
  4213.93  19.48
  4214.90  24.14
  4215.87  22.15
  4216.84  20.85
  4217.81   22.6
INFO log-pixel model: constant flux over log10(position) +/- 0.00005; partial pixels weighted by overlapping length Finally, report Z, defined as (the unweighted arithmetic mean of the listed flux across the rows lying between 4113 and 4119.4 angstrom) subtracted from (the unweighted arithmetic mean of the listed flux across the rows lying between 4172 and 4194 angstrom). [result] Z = 0.3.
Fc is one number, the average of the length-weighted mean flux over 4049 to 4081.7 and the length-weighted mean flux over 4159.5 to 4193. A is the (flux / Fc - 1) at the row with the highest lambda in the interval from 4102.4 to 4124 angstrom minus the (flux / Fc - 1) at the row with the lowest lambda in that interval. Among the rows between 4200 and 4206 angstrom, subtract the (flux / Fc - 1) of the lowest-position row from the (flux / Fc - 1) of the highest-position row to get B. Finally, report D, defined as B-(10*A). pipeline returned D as -4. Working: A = 0.4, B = -0.05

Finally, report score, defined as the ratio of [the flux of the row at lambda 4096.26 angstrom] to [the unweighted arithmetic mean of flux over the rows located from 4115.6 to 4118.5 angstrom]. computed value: 0.57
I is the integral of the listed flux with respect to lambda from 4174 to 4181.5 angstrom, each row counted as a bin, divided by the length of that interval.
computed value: 18.7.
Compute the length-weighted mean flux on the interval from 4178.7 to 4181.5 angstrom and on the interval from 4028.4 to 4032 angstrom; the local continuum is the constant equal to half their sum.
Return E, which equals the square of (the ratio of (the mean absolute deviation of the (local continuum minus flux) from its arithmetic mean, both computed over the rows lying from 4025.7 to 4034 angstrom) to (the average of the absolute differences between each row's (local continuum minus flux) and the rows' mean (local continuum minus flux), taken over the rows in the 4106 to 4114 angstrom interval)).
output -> 0.3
